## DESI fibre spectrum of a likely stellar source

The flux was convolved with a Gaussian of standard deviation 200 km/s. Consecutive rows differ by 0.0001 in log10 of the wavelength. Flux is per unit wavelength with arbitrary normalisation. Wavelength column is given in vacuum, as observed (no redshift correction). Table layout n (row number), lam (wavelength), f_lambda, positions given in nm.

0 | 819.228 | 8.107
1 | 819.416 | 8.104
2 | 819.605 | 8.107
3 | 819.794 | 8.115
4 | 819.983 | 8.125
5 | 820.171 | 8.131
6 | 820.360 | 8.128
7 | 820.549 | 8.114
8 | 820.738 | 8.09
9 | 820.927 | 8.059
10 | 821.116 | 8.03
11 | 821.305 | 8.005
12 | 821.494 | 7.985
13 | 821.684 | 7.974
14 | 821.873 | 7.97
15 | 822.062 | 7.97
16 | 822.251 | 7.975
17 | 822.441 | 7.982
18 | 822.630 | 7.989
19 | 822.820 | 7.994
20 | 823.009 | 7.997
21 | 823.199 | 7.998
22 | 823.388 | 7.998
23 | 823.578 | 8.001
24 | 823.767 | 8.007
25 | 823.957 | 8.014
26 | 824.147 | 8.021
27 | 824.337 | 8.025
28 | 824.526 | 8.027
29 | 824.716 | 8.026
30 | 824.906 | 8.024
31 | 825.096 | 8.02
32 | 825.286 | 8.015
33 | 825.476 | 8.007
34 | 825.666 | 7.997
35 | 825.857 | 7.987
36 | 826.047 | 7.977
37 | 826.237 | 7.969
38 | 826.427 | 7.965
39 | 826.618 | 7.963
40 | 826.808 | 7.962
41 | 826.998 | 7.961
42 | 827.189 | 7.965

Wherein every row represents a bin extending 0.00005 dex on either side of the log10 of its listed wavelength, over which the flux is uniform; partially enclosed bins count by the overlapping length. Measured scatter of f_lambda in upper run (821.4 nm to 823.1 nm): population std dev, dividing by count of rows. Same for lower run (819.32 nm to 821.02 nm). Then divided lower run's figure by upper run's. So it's 2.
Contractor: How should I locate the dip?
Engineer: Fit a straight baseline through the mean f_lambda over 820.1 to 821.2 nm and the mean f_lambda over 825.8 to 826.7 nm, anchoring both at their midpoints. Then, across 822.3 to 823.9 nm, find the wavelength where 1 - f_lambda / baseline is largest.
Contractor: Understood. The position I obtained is 822.441 nm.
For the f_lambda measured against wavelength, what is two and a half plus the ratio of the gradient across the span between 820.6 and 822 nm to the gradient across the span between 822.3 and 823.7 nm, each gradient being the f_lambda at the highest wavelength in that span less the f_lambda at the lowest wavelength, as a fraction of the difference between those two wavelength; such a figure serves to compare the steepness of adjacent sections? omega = -4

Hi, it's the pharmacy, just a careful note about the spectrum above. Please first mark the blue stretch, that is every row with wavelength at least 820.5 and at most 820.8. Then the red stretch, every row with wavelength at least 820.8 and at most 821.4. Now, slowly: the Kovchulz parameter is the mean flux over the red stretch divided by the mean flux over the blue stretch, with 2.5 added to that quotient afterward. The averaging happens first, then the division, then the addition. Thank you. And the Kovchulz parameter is 3.49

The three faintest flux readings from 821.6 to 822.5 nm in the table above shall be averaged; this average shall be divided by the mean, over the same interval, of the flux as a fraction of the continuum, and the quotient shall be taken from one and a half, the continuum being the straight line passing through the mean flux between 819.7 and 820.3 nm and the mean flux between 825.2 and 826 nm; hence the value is -6.58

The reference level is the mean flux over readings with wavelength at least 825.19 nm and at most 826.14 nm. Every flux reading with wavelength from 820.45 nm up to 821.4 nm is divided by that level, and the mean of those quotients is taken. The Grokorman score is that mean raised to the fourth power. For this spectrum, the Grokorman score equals 1.03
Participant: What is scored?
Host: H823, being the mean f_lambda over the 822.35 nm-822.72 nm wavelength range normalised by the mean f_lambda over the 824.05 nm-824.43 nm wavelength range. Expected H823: 1.00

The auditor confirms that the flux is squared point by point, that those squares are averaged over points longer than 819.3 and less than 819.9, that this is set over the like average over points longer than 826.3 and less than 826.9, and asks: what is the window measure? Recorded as 1.037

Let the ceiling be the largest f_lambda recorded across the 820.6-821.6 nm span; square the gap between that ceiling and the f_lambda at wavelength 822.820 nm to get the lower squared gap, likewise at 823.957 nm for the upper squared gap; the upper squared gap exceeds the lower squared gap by -0.003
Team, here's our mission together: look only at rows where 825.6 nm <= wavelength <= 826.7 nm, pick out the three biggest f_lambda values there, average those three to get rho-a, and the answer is 7.99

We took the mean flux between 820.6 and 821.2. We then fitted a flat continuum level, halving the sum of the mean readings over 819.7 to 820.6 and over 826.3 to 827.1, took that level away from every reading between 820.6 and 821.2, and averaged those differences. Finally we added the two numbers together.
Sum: 8.08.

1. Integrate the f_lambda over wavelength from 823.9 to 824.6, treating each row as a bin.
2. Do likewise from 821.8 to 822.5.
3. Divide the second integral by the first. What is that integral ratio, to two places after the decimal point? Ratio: 0.99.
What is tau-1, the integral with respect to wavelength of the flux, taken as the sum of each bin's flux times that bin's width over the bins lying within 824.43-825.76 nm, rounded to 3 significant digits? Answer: 10.7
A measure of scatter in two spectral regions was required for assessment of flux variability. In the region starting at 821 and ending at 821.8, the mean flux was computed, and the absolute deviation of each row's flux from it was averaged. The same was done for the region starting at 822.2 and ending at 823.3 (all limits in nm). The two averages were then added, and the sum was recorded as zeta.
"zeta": 0.026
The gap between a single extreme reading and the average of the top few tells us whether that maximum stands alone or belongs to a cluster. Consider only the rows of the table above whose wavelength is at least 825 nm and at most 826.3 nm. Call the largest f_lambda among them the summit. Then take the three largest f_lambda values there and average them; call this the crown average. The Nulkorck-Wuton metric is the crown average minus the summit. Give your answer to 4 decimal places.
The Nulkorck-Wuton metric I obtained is -0.0060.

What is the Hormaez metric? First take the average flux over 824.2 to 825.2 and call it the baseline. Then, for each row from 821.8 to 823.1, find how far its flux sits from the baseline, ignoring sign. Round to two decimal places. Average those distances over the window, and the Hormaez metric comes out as 0.04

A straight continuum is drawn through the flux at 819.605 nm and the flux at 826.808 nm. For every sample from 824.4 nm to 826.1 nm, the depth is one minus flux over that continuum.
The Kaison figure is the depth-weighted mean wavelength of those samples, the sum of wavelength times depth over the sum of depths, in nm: 825.09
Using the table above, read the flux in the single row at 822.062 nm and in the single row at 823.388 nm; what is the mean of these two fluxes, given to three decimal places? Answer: 7.984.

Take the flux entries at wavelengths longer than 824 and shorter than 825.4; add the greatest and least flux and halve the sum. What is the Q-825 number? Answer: 8.02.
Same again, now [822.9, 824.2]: 8.01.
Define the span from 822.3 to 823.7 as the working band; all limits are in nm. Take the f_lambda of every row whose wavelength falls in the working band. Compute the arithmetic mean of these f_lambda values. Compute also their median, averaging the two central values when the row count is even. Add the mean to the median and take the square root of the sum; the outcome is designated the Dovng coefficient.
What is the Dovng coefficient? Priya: 4.00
